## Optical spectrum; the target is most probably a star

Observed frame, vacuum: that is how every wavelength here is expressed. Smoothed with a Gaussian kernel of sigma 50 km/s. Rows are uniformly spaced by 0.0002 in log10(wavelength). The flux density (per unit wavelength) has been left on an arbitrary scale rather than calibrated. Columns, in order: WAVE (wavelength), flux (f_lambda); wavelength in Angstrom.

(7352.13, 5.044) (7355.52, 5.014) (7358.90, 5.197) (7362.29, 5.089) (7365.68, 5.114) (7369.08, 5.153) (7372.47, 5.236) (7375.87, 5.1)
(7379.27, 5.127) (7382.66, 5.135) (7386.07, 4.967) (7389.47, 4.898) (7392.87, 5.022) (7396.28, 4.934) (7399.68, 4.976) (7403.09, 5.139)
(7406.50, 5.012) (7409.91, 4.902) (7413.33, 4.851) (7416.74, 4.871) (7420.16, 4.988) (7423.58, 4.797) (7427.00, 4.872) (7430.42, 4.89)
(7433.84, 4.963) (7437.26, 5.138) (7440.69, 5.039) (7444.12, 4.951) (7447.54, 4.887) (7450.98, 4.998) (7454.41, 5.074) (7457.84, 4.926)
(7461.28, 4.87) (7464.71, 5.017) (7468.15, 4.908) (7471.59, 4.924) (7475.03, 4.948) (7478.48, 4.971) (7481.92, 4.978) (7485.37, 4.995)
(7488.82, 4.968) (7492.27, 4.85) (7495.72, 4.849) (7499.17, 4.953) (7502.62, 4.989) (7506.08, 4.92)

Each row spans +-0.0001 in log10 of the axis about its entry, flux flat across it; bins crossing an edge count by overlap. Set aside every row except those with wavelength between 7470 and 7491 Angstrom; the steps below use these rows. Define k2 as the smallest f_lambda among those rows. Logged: 4.924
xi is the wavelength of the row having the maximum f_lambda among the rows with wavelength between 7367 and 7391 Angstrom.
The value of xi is 7372.47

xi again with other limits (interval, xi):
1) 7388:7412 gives 7403.09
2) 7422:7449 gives 7437.26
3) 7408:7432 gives 7420.16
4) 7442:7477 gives 7454.41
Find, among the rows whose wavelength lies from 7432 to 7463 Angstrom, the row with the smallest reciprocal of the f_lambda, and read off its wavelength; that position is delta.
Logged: 7437.26 Angstrom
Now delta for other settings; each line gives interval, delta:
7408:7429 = 7420.16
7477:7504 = 7485.37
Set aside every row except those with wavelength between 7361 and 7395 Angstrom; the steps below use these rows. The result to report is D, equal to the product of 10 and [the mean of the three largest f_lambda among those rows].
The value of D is 51.7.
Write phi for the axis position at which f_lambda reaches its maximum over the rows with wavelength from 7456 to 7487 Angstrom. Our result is 7464.71 Angstrom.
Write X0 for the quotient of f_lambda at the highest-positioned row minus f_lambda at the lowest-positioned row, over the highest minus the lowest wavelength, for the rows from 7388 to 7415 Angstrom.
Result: -0.0020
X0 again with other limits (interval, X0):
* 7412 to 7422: 0.0201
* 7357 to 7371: -0.0043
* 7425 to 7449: 0.0007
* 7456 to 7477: 0.0013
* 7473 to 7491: 0.0015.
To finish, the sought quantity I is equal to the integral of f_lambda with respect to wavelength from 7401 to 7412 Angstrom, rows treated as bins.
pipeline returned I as 55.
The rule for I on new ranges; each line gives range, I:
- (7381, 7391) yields 50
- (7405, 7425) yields 98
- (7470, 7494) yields 119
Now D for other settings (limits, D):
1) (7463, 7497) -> 50.0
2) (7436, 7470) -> 50.8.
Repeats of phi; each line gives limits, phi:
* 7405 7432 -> 7406.50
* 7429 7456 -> 7437.26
